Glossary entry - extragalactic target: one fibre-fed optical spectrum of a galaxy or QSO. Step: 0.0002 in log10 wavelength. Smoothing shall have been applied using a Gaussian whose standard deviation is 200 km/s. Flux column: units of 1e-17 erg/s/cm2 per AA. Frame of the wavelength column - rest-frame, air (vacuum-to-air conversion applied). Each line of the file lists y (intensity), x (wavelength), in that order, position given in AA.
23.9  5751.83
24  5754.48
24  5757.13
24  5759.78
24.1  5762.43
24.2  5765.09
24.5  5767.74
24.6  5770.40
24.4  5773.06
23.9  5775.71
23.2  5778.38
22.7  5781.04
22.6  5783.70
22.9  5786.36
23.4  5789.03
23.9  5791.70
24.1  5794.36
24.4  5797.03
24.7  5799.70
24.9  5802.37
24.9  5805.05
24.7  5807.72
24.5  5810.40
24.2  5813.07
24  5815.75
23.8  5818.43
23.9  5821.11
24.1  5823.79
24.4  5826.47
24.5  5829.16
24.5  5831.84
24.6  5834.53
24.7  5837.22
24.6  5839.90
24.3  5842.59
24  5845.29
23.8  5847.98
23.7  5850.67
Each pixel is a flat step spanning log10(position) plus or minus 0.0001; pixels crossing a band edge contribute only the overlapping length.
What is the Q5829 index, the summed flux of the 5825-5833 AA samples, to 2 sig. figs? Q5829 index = 73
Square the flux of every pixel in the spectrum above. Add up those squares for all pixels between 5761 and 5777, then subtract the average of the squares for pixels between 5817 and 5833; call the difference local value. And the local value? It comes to 2953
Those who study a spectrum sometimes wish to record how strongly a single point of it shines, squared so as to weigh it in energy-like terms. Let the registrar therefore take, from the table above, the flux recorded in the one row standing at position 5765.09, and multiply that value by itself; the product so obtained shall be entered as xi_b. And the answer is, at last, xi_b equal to 586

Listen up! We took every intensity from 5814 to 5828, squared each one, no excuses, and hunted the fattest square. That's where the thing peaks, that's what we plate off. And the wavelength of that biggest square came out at 5826.47 AA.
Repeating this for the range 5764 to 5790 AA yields 5770.40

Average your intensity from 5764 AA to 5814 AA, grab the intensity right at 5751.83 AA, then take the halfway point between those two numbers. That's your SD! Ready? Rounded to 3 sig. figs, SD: 24.0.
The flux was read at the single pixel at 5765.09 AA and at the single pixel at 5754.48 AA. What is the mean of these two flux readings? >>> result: 24.1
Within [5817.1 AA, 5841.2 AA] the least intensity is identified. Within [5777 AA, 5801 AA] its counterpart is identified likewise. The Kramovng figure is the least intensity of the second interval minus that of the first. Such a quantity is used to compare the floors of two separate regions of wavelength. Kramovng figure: -1.20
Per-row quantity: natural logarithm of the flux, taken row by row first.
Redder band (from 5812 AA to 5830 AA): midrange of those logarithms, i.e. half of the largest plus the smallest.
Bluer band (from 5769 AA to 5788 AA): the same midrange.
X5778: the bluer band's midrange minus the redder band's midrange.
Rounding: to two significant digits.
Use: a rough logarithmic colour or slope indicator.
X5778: -0.024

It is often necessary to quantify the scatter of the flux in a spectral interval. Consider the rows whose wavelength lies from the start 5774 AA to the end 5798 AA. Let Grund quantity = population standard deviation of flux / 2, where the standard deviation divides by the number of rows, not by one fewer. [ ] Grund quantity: 0.31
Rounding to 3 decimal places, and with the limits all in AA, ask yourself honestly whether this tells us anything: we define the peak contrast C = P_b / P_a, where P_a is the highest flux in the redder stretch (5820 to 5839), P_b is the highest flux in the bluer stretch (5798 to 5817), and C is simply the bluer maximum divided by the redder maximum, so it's 1.008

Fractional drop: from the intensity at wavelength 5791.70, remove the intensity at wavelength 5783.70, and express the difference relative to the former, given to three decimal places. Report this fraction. 0.054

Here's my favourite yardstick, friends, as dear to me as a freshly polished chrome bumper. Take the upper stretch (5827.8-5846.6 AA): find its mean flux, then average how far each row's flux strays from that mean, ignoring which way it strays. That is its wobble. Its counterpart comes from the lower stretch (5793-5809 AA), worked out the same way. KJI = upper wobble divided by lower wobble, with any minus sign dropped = 0.72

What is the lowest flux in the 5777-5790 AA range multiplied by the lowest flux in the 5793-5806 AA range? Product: 545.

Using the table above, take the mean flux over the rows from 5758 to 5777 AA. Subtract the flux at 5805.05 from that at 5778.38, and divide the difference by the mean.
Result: -0.07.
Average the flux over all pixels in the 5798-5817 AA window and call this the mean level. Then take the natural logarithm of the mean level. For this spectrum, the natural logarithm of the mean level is 3.20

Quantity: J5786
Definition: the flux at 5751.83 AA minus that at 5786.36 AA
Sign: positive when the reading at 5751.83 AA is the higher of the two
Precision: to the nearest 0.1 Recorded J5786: 1.0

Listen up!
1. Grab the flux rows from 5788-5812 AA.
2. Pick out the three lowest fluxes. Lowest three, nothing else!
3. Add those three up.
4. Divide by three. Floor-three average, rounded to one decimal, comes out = 23.8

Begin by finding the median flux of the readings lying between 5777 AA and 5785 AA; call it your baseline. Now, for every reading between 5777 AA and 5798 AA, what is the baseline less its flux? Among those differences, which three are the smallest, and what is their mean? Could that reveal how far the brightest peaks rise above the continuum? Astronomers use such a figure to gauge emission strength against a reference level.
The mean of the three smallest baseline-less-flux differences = -1.43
